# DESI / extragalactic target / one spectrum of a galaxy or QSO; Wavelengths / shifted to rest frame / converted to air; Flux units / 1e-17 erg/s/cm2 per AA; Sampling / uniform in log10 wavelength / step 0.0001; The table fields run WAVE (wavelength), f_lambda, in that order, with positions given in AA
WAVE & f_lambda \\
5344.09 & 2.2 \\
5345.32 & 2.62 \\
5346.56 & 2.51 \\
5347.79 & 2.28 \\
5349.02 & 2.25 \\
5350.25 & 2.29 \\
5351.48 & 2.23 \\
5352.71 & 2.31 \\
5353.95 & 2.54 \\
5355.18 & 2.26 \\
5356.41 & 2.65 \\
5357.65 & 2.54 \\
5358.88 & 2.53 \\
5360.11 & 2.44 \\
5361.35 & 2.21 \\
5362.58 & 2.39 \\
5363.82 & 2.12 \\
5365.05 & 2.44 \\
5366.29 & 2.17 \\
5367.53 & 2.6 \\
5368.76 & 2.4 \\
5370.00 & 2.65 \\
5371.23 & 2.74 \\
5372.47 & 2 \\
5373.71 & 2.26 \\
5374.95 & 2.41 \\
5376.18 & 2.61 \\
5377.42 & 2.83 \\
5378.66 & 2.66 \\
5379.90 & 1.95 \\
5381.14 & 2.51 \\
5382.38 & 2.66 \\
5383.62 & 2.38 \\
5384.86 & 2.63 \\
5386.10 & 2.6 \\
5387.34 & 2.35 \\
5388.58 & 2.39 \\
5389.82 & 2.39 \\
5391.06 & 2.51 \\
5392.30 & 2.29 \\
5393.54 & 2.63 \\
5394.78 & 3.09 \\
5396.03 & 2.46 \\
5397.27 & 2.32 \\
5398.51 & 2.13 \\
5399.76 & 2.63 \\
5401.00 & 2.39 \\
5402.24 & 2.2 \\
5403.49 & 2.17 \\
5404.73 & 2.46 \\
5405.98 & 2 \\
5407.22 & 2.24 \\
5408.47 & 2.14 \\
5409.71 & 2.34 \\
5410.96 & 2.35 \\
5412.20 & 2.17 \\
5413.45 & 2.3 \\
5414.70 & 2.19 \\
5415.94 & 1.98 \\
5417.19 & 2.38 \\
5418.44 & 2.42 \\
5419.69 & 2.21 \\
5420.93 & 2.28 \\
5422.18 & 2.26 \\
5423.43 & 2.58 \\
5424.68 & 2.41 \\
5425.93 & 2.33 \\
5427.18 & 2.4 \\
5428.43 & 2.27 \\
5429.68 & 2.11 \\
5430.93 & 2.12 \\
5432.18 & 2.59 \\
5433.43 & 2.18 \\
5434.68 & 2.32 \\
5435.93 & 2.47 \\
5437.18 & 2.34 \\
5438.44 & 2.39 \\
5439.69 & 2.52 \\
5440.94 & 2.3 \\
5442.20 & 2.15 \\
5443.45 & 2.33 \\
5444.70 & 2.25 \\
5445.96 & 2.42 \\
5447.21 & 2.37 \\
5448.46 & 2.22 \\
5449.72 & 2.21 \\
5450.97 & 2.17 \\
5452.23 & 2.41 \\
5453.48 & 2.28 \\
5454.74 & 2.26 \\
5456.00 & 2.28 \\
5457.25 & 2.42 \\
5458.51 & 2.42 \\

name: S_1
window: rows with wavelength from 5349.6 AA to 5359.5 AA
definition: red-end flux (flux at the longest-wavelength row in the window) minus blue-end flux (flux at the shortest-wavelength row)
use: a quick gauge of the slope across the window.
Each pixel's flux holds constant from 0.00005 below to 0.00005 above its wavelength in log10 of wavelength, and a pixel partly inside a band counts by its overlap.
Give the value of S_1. 0.24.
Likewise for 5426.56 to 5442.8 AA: -0.25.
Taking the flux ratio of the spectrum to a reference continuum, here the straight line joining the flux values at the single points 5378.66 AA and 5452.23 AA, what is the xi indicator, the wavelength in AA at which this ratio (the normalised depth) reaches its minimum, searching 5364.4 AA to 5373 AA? 5372.47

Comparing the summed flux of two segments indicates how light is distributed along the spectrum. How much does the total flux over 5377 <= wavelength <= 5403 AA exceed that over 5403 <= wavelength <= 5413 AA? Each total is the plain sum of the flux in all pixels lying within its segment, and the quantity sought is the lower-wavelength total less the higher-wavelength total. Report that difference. 34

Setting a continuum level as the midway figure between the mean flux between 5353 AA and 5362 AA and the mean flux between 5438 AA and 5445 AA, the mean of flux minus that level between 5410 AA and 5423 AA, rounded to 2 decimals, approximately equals -0.13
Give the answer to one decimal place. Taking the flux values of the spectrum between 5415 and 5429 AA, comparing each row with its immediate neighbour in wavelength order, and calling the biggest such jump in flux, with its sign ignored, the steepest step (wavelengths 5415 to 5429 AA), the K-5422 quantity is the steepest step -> 0.4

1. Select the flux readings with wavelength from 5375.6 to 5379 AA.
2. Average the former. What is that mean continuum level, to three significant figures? 2.70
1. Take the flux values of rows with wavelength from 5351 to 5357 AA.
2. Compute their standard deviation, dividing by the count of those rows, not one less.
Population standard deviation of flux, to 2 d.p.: 0.17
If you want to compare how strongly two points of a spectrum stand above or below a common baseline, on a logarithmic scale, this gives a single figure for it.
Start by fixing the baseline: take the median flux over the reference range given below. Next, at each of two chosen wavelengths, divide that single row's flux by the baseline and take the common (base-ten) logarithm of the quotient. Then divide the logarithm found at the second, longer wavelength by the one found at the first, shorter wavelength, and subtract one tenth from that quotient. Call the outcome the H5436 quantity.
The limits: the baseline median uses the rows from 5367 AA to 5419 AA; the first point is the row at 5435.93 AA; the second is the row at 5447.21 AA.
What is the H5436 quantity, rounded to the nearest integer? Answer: 0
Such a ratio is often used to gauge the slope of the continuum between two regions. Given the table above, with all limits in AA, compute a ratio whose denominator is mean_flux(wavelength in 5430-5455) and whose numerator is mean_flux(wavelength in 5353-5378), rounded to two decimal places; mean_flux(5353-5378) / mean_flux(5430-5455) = 1.05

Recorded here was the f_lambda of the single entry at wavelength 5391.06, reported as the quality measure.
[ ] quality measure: 2.51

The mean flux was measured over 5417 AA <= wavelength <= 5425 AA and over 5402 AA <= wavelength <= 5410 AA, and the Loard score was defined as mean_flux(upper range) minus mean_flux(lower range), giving 0.14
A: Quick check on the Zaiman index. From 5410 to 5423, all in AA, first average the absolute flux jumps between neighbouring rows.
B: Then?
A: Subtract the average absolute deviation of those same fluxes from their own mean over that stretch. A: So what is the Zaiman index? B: 0.059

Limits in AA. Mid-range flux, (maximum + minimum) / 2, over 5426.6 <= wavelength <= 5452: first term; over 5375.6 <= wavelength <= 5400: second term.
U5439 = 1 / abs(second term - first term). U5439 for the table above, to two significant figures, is 5.9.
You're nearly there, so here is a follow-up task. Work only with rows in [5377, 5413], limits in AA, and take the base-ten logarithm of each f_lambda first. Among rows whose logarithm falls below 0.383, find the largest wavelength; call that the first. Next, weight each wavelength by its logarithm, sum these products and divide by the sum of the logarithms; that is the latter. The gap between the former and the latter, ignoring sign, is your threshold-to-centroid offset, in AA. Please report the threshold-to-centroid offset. 17.9 AA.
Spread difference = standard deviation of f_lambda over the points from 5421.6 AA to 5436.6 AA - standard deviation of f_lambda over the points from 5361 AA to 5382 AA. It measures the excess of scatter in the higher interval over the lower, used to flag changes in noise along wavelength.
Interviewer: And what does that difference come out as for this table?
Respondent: -0.10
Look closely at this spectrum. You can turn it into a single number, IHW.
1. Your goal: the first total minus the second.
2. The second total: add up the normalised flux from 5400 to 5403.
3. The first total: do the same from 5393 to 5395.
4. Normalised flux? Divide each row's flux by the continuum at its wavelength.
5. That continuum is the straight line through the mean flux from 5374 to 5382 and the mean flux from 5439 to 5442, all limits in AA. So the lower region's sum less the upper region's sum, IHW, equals 0.45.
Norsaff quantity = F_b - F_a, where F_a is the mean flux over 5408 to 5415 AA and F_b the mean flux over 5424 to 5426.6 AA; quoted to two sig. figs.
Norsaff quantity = 0.12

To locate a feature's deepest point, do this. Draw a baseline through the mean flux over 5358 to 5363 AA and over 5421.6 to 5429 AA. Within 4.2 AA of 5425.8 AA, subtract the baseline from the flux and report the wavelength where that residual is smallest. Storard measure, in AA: 5429.68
